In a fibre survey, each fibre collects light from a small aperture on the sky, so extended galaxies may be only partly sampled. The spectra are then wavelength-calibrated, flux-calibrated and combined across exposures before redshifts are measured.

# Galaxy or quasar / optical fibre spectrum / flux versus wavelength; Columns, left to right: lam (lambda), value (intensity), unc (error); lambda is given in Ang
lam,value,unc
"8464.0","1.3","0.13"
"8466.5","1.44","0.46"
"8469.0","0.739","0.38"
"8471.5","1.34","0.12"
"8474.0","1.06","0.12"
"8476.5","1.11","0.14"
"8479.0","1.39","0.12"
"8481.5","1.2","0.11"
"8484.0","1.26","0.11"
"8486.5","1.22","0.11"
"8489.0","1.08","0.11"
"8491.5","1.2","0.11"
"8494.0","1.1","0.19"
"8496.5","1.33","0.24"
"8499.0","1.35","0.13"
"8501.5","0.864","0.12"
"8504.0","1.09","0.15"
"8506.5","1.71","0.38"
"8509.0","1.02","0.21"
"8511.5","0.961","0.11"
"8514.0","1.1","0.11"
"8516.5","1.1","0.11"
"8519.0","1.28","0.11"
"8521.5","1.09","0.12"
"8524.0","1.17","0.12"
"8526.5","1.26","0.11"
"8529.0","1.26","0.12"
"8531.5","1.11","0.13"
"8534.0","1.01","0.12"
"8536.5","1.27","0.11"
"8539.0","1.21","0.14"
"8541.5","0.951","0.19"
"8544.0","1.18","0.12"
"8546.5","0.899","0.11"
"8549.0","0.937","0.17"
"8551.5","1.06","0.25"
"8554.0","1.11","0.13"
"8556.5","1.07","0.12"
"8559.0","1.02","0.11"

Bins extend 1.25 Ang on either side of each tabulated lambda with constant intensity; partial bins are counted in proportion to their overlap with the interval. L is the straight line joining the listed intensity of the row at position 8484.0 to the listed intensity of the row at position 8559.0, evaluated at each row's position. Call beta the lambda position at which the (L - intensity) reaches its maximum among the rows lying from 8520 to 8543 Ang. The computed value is 8541.5 Ang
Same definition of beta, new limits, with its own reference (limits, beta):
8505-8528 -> 8511.5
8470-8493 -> 8474.0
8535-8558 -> 8546.5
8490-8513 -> 8501.5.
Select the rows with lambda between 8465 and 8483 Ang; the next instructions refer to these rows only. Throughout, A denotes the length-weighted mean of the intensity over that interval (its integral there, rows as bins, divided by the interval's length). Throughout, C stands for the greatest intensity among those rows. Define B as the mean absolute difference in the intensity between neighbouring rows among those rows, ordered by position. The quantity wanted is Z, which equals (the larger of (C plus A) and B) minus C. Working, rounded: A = 1.19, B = 0.350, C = 1.44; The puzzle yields 1.19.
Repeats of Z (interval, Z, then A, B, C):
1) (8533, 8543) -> 1.11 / 1.11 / 0.193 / 1.27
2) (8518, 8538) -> 1.18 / 1.18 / 0.124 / 1.28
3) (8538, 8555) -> 1.05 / 1.05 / 0.163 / 1.21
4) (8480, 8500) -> 1.22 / 1.22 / 0.101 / 1.35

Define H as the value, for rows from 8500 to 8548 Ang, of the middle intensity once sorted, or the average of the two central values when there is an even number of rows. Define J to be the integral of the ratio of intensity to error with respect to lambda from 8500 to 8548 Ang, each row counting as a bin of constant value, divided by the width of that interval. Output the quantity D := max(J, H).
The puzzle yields 8.68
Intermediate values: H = 1.10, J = 8.68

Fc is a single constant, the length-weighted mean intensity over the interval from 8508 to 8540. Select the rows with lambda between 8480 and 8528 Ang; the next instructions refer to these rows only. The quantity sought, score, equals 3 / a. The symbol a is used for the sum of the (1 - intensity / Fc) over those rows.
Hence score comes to -5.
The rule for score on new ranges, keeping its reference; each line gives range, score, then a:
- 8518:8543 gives -18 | -0.2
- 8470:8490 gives -7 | -0.5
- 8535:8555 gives 7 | 0.5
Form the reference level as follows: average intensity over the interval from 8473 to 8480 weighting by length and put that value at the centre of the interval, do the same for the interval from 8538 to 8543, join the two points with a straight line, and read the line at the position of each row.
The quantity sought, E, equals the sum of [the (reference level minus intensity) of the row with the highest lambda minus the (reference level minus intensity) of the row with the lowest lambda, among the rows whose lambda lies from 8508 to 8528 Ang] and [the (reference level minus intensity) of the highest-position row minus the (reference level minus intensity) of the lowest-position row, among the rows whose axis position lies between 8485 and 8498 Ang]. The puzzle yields -0.40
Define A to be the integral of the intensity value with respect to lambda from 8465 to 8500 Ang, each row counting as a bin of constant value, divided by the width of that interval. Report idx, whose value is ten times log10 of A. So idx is 0.80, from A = 1.20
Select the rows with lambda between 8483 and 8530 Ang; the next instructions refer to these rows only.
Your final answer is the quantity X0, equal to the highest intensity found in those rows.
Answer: 1.71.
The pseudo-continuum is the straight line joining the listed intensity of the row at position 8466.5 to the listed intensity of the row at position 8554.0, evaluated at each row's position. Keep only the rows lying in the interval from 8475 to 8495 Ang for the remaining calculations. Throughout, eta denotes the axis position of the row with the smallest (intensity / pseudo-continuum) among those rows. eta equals 8476.5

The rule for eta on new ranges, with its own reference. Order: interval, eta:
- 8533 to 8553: 8546.5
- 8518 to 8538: 8534.0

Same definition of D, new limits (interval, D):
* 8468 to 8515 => 8.44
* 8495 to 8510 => 6.64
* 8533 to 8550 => 8.20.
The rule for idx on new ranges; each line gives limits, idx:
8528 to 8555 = 0.37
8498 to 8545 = 0.63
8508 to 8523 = 0.39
